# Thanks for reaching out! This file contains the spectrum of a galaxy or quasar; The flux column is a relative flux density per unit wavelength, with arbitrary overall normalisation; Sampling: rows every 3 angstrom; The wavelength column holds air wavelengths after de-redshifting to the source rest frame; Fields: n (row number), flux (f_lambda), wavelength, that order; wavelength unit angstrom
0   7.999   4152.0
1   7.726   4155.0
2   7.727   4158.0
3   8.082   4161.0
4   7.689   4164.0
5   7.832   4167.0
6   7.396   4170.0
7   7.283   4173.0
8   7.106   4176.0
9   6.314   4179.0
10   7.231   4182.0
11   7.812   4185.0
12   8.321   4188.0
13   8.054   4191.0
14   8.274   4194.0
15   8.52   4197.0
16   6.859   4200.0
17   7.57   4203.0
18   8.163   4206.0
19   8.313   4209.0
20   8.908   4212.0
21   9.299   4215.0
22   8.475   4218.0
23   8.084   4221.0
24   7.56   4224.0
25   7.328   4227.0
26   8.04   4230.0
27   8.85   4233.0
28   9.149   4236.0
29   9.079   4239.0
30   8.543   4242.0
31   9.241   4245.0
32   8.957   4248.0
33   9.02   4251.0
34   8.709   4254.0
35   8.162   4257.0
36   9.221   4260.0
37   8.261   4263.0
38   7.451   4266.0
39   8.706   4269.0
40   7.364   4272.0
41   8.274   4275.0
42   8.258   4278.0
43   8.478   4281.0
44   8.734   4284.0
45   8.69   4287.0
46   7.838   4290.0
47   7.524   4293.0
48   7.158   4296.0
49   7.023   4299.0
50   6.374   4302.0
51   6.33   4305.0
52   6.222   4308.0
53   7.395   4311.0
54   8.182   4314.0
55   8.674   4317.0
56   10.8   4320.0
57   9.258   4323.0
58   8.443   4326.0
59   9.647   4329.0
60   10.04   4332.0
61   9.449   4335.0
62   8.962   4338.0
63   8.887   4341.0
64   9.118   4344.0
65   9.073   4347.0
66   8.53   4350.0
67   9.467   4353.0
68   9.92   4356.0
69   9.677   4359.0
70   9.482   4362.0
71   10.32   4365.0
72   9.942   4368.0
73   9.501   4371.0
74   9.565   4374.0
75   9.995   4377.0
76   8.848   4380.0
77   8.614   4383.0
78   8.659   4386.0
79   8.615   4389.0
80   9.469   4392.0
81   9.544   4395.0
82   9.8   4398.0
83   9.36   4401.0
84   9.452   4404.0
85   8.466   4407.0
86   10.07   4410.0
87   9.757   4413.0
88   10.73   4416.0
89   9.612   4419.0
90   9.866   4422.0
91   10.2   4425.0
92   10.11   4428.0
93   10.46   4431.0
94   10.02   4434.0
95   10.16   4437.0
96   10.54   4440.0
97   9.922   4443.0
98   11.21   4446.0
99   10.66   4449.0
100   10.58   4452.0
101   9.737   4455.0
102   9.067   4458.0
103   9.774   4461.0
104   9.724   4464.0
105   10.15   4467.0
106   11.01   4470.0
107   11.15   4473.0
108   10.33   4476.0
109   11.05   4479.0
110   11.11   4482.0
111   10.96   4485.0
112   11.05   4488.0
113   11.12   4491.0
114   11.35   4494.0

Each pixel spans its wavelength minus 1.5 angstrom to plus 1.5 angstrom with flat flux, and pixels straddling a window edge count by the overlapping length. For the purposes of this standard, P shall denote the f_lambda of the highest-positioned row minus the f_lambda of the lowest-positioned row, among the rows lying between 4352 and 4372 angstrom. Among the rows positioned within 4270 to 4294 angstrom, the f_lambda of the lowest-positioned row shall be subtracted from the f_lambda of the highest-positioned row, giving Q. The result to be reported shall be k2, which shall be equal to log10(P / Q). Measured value -0.7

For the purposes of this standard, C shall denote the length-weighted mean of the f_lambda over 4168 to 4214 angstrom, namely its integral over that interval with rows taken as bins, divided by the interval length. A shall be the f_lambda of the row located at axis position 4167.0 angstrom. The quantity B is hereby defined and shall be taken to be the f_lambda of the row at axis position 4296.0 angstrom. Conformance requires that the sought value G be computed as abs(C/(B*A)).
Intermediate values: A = 7.832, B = 7.158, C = 7.76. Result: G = 0.138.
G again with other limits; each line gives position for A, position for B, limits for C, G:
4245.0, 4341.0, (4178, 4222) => 0.098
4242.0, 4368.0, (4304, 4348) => 0.103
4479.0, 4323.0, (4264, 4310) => 0.075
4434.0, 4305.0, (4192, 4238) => 0.130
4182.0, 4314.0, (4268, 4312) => 0.129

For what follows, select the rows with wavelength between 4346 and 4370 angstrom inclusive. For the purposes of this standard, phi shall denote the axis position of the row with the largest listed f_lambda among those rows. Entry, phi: 4365.0 angstrom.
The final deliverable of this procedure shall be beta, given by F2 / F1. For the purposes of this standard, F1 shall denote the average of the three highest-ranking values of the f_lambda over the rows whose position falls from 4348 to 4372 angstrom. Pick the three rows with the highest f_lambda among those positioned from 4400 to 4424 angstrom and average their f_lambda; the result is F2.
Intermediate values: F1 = 10.1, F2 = 10.2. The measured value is 1.02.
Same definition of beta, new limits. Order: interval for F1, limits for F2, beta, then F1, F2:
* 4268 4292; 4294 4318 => 0.93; 8.7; 8.1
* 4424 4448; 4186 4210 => 0.78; 10.7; 8.4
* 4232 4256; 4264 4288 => 0.95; 9.2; 8.7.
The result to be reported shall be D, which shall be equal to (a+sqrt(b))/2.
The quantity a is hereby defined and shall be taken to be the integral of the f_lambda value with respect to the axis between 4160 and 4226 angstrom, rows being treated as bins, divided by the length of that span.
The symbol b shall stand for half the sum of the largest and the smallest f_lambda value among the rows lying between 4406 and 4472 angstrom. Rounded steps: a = 7.9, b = 9.8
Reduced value 5.5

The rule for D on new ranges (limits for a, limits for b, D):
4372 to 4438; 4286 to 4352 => 6.3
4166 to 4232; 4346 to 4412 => 5.5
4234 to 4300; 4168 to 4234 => 5.6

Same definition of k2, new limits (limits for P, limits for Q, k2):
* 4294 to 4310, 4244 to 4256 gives 0.2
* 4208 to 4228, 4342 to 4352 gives 0.2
